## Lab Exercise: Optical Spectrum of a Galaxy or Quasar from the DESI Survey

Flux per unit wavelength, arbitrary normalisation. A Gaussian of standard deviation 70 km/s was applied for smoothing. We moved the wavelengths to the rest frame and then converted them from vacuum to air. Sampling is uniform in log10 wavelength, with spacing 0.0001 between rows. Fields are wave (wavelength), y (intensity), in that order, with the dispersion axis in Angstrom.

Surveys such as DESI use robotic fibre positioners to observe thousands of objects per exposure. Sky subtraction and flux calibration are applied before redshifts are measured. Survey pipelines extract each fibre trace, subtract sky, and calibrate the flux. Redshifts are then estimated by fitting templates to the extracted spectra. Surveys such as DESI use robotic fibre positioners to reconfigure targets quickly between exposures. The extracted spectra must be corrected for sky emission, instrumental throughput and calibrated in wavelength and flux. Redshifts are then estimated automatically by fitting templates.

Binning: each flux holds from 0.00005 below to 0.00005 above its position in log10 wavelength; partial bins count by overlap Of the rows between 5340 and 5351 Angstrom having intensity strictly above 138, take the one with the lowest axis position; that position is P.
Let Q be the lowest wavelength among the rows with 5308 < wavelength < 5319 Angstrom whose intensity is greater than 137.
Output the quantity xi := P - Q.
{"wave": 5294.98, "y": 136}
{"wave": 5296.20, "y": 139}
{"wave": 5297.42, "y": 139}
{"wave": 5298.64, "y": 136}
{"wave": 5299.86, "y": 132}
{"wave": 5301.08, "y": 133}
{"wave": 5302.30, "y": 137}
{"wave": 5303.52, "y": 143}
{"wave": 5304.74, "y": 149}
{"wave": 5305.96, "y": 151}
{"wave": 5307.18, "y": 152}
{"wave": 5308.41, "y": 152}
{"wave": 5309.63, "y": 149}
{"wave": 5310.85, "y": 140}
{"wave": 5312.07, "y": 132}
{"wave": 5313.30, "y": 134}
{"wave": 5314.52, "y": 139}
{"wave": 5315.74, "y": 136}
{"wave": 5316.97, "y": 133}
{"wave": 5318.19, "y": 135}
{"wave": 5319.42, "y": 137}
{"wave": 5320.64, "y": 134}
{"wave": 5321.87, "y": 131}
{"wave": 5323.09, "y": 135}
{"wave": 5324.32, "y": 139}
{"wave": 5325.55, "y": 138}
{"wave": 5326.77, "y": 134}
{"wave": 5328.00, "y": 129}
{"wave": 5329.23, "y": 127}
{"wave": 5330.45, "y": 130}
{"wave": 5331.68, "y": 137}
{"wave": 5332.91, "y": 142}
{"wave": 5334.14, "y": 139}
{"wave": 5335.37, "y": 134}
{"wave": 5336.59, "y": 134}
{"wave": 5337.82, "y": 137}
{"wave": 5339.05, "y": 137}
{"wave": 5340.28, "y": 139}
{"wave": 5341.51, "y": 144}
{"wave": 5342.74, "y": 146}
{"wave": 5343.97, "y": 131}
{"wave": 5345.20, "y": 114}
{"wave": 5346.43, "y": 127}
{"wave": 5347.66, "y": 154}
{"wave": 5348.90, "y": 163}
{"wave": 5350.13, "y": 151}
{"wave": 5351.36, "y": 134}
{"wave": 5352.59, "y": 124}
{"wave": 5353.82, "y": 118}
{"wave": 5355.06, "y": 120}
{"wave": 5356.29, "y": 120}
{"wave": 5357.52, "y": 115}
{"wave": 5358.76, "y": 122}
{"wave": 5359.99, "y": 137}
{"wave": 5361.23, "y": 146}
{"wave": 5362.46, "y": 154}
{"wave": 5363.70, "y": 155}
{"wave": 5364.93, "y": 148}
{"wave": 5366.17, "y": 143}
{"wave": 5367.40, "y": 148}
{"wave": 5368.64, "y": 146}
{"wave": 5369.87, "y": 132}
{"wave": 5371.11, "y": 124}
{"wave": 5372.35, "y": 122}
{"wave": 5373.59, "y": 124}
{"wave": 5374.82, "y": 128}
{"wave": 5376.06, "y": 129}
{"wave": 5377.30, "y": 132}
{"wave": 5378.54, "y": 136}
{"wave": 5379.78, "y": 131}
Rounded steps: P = 5340.28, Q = 5308.41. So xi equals 31.9 Angstrom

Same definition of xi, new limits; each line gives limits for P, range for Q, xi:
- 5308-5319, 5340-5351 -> -31.9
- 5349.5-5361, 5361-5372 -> -11.1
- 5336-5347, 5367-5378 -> -27.1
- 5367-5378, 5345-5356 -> 19.7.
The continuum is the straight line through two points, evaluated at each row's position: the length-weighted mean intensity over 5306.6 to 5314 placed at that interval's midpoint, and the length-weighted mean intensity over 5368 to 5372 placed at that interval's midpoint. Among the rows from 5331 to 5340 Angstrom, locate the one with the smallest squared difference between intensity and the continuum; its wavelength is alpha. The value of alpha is 5334.14 Angstrom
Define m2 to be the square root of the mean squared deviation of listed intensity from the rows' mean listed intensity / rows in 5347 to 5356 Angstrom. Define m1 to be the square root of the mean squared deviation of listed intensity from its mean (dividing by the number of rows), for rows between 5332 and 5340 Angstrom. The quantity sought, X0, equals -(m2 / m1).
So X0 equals -6.0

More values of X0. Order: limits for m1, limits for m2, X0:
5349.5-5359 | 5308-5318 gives -0.6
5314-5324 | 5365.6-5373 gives -4.5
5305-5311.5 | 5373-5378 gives -0.6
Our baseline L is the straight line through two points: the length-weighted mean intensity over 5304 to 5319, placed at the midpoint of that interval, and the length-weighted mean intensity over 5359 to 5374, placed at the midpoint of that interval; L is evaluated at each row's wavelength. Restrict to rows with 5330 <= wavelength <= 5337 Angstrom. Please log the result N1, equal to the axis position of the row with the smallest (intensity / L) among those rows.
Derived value 5330.45 Angstrom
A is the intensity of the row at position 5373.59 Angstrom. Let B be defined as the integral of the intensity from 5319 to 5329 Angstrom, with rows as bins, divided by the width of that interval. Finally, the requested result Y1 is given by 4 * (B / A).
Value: 4.33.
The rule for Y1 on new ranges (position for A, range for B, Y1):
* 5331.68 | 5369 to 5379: 3.76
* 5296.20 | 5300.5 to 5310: 4.19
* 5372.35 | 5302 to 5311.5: 4.82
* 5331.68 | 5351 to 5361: 3.63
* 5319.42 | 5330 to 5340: 3.98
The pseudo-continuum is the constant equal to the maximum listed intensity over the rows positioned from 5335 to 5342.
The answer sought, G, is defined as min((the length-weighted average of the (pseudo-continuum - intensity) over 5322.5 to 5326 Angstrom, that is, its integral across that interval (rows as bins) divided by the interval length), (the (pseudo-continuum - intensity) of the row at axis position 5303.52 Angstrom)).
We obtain 1.0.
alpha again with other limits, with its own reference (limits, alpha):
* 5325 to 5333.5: 5331.68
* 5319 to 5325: 5324.32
